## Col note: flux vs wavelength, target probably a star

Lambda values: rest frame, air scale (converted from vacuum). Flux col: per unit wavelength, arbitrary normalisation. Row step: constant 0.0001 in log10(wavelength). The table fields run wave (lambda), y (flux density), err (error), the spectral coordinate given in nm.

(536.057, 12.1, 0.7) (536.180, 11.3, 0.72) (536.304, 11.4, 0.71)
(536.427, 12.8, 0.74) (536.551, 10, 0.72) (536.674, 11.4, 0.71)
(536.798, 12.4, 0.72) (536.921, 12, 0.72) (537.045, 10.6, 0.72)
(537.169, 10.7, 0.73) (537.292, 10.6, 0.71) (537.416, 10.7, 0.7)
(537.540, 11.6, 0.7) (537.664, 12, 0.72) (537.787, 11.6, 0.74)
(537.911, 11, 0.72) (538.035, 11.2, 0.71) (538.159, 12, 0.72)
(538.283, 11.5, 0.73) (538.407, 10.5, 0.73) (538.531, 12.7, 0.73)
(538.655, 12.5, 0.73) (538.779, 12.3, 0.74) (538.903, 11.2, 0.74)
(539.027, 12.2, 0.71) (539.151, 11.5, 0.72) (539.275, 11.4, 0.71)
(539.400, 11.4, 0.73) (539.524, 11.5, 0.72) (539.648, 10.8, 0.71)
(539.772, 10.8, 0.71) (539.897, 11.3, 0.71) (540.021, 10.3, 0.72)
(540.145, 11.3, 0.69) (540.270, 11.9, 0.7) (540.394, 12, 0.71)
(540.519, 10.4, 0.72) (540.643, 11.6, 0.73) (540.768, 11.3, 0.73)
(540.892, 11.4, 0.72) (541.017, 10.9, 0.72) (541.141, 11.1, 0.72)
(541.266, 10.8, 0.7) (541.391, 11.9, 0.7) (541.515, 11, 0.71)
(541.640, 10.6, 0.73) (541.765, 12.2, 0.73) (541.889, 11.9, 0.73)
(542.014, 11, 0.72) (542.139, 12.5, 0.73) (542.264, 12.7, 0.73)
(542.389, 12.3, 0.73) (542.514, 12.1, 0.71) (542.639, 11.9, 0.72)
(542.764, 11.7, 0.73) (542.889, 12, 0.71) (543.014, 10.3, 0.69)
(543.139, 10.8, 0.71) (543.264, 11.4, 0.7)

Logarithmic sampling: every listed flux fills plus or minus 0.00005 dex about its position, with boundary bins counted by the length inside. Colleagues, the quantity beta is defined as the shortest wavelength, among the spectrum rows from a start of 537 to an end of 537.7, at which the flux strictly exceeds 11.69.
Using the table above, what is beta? 537.664 nm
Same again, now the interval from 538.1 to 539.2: 538.159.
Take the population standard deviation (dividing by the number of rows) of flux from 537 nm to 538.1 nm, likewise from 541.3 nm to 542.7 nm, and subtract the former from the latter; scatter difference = 0.15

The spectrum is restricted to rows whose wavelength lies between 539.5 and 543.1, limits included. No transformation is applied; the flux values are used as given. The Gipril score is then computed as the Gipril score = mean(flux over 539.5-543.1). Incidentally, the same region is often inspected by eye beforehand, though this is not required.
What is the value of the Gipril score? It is 11.43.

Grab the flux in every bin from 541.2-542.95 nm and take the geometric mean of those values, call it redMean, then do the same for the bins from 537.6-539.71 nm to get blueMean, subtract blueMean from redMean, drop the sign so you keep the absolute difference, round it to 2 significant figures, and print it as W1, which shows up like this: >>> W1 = 0.15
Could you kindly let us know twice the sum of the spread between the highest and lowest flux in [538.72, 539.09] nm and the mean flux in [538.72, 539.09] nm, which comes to 26.0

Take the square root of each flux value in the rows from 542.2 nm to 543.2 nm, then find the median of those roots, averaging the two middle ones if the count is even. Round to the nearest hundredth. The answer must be 3.46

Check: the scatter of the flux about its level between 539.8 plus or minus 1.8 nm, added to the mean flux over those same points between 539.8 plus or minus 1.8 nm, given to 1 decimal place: 12.0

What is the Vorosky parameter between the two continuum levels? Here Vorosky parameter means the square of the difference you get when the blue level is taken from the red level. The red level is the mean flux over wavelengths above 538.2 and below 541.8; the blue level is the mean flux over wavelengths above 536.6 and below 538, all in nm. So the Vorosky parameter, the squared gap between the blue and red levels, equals 0.00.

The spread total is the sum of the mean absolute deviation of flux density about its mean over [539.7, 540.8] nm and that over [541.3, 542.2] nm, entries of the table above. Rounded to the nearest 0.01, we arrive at 1.09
